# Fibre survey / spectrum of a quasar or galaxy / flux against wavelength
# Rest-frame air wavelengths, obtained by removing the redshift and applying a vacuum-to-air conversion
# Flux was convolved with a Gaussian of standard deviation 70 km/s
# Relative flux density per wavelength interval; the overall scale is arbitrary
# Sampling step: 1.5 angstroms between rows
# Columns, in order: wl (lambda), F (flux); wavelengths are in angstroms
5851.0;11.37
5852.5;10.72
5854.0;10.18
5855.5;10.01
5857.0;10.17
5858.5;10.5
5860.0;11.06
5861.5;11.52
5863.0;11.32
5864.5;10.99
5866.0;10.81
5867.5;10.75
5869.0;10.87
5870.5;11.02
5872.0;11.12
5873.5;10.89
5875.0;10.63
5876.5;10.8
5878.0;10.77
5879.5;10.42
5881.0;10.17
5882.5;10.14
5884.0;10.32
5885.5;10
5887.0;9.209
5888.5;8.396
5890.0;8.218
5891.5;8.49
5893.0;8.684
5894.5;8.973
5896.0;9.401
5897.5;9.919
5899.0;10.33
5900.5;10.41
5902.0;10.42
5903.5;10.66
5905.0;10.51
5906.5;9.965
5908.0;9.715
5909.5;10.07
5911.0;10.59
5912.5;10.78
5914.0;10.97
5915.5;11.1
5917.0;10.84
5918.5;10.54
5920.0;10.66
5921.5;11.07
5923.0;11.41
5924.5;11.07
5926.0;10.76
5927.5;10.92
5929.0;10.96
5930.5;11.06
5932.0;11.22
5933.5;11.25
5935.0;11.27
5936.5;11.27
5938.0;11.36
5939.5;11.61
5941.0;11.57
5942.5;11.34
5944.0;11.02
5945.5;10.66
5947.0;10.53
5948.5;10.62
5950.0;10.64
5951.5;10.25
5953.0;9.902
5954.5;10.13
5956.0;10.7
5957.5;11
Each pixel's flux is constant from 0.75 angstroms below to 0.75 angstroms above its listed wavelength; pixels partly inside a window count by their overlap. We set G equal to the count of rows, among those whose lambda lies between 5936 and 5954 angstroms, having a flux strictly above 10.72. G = 6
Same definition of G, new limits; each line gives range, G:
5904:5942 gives 18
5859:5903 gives 12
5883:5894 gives 0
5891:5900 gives 0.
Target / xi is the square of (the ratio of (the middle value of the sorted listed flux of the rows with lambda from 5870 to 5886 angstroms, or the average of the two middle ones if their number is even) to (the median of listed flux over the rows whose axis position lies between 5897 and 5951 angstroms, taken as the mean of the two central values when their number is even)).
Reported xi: 0.97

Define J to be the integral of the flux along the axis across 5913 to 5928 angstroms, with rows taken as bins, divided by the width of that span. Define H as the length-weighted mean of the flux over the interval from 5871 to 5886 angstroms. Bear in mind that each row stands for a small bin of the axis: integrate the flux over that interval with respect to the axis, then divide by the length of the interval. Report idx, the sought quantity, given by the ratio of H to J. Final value 0.96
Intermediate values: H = 10.5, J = 10.9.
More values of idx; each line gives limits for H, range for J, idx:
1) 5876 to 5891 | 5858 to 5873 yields 0.89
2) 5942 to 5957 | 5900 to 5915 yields 1.01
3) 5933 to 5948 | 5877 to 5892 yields 1.16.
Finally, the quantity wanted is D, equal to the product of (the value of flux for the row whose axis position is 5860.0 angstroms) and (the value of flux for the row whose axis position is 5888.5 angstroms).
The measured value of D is 93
